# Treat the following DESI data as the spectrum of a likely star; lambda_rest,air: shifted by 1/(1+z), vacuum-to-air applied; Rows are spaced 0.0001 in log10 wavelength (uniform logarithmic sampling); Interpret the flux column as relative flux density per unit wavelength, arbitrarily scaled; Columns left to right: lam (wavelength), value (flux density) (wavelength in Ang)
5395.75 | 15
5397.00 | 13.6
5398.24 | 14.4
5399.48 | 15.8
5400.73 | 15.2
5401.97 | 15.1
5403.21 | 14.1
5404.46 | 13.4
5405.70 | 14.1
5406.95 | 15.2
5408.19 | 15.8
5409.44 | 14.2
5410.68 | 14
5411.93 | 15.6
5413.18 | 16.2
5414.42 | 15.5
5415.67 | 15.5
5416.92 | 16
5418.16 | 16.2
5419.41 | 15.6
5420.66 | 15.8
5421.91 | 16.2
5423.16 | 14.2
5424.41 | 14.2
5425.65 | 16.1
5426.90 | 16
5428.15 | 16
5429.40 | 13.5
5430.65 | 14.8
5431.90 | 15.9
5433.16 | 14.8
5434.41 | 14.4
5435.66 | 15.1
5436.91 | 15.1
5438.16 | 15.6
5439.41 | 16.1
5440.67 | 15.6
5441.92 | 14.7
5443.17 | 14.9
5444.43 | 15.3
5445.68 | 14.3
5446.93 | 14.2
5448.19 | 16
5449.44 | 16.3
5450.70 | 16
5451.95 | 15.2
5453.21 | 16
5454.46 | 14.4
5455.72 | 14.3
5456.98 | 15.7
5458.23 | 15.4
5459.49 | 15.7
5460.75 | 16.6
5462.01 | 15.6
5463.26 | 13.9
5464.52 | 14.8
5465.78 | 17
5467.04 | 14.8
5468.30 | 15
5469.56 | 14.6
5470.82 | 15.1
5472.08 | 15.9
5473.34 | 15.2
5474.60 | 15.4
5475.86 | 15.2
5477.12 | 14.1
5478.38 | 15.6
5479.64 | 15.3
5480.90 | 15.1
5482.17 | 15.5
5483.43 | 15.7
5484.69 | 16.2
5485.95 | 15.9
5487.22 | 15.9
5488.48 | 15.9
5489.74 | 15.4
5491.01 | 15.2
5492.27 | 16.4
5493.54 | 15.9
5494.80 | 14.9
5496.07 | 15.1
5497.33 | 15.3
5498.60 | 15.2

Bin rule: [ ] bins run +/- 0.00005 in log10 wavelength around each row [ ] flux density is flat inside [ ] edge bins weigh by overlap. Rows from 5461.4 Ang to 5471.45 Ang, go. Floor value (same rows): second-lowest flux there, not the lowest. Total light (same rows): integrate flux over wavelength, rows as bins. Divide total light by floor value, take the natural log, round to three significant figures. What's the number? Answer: 2.34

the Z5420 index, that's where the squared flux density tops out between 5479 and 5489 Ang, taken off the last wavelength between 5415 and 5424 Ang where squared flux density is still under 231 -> -61.5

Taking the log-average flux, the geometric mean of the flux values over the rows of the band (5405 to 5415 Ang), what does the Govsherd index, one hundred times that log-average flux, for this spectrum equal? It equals 1505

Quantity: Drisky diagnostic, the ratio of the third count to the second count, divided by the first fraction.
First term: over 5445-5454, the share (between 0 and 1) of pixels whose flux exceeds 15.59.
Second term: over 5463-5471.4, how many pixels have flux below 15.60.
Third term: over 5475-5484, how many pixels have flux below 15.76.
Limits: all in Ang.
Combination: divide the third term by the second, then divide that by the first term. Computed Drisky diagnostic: 2.0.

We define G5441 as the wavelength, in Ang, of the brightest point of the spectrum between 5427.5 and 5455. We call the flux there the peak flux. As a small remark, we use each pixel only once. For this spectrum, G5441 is 5449.44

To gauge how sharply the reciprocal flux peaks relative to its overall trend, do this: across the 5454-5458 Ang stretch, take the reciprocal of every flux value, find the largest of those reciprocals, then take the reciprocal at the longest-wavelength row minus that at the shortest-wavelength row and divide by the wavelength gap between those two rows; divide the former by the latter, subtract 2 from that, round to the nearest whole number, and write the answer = -33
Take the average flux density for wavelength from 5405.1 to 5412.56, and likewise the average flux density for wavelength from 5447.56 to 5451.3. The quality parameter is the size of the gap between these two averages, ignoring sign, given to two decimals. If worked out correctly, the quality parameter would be 1.28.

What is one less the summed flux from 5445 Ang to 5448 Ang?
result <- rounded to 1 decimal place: -27.5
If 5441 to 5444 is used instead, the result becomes -28.6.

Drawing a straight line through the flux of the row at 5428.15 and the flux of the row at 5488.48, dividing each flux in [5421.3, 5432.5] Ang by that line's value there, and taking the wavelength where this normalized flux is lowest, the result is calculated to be 5429.40 Ang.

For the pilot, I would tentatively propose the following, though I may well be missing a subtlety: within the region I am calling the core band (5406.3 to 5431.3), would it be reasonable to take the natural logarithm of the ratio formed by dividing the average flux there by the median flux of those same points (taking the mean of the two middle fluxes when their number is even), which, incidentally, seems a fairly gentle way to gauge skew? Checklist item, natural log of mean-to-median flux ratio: -0.017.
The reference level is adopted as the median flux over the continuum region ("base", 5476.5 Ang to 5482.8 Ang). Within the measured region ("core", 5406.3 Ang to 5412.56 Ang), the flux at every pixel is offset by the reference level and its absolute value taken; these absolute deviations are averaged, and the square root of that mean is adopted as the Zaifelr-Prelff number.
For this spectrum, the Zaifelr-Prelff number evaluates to 0.81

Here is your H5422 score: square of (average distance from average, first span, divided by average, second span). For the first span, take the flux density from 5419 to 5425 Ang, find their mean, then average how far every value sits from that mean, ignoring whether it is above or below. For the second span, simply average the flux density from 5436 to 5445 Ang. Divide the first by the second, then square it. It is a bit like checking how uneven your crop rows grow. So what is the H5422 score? 0.0027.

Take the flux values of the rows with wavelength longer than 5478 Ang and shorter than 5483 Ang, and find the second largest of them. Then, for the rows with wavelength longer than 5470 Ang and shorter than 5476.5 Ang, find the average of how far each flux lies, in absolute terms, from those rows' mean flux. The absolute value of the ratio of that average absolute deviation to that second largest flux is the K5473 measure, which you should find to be 0.015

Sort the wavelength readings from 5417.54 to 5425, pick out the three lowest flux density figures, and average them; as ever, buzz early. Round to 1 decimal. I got 14.7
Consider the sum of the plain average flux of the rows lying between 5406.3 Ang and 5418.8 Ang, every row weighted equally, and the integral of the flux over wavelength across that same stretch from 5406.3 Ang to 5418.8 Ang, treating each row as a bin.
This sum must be 208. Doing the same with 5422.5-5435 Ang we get 202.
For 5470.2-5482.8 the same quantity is 207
